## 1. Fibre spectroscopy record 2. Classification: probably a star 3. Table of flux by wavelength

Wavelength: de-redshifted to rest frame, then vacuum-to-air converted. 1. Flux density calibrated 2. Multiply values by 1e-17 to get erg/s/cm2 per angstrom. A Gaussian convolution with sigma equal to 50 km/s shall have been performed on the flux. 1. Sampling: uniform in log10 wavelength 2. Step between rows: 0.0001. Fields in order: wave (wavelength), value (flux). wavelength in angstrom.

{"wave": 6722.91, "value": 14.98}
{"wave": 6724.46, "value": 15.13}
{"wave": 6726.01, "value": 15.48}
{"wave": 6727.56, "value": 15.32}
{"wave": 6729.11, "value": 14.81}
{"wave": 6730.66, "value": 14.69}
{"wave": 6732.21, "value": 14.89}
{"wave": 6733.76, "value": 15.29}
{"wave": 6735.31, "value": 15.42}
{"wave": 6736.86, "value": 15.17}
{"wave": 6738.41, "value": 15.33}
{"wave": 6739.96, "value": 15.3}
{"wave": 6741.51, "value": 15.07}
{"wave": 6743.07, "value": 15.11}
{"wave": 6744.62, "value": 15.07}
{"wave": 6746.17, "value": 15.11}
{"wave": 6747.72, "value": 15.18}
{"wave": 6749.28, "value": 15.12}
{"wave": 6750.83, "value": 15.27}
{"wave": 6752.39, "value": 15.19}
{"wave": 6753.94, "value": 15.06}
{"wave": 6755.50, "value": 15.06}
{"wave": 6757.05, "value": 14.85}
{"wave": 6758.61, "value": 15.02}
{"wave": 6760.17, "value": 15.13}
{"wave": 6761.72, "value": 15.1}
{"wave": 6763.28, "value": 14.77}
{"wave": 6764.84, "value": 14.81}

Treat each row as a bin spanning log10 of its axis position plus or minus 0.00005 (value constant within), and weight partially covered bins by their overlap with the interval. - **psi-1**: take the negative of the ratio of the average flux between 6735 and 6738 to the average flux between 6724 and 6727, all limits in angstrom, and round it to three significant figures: -0.999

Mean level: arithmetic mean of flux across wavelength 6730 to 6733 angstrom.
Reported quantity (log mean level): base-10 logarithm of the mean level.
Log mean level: 1.17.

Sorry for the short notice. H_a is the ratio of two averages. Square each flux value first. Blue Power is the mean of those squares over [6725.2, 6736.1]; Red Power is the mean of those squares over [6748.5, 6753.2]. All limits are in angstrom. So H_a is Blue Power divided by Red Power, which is 0.99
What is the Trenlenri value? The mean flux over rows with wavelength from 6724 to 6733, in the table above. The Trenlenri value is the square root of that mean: 3.88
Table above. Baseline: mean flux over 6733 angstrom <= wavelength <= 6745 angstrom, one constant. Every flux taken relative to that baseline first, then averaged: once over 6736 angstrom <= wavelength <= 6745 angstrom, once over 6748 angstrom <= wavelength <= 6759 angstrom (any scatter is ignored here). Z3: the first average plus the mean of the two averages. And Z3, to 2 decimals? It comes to -0.14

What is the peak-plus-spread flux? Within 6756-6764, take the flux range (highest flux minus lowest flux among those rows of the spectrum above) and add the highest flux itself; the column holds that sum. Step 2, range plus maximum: 15.5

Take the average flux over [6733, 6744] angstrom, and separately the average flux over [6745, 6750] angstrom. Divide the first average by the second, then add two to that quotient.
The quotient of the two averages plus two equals 3.01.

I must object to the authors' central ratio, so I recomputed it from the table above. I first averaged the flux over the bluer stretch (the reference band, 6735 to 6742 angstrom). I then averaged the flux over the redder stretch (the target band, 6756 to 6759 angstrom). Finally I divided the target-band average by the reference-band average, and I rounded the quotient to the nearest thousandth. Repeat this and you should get 0.979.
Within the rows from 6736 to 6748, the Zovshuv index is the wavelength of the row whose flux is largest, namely 6738.41 angstrom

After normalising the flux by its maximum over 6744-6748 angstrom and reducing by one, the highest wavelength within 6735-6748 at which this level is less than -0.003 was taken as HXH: 6746.17 angstrom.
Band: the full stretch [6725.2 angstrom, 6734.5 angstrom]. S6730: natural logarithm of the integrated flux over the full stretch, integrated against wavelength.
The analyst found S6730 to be 4.943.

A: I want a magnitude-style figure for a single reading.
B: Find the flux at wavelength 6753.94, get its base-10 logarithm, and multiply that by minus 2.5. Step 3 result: -2.94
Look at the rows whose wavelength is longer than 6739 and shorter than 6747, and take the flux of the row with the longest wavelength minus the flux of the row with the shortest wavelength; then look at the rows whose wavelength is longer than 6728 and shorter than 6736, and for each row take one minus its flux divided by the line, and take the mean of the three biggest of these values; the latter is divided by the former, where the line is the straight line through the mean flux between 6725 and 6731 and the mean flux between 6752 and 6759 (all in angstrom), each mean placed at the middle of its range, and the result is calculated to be -0.10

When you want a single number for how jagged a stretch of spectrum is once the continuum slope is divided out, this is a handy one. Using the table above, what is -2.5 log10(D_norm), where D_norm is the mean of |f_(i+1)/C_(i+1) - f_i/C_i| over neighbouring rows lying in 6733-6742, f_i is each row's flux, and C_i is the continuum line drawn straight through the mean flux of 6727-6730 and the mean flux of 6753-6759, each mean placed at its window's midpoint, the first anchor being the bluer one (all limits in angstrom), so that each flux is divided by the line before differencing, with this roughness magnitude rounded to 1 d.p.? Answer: 4.9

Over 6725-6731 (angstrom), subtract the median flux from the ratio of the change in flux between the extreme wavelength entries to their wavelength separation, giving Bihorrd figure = -15.2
